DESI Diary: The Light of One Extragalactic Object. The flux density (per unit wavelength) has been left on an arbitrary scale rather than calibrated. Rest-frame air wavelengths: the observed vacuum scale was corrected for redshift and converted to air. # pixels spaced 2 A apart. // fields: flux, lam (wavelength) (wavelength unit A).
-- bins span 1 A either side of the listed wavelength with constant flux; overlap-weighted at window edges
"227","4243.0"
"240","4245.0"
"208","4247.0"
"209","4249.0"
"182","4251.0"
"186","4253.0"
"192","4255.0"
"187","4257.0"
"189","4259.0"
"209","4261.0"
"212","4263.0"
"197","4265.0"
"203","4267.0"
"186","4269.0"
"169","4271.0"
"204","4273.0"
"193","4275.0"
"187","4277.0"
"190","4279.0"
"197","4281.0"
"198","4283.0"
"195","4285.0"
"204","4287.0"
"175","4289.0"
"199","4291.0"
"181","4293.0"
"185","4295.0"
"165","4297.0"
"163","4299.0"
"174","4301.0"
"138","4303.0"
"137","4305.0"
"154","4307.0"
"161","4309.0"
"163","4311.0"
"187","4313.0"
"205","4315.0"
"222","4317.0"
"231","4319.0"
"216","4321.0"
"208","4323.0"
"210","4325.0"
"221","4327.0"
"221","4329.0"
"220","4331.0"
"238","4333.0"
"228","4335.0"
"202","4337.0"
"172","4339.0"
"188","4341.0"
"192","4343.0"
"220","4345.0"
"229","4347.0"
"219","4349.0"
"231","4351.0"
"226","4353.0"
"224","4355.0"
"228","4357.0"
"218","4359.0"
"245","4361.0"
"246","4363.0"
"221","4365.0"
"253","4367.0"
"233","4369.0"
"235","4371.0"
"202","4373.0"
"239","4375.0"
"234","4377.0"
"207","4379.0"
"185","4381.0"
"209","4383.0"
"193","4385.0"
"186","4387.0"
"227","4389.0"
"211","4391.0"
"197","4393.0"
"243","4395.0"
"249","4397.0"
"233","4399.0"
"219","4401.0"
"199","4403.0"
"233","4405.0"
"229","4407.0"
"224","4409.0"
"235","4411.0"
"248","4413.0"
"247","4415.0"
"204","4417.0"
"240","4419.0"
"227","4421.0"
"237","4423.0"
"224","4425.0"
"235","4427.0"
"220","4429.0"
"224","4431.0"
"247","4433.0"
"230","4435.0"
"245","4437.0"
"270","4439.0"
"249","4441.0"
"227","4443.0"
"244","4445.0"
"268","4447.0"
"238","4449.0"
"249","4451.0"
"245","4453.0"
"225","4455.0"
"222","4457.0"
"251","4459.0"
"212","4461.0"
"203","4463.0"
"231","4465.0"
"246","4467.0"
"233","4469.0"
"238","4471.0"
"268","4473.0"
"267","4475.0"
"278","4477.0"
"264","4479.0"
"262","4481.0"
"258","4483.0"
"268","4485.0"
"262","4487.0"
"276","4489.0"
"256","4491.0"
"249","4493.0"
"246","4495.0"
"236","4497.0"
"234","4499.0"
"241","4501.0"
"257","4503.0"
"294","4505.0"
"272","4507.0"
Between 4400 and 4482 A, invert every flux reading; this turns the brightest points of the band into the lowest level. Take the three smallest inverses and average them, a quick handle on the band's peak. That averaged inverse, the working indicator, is 0.0037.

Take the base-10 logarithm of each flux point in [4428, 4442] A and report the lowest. 2.34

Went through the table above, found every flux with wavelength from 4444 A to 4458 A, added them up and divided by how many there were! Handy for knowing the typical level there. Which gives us 242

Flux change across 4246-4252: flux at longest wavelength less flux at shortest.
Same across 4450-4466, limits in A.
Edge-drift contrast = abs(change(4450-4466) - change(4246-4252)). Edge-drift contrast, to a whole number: 8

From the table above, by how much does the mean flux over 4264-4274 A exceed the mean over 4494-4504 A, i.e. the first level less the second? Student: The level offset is -51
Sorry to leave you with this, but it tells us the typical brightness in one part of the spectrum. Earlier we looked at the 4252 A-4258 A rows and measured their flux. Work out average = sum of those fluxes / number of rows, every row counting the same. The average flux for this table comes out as 188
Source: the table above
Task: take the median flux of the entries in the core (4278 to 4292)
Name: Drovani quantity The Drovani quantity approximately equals 197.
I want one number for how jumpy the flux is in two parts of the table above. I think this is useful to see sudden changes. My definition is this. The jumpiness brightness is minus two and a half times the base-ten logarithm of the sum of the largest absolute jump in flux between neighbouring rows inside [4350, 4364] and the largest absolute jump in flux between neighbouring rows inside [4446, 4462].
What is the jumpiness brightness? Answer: -4.55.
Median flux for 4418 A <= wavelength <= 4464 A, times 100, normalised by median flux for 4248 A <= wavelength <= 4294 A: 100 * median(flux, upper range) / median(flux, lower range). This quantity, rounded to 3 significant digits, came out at 123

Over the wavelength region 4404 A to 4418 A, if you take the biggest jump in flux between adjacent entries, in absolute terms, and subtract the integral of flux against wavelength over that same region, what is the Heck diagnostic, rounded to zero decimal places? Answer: -3197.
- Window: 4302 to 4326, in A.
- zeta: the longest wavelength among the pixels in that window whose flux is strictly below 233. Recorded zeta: 4325.0 A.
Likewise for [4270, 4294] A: 4293.0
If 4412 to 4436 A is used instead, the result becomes 4435.0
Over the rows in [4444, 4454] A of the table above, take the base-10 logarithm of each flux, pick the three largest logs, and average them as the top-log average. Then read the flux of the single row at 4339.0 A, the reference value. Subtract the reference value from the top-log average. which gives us -170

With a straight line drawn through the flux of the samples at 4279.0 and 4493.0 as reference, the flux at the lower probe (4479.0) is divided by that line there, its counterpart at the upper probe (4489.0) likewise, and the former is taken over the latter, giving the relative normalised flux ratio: 0.967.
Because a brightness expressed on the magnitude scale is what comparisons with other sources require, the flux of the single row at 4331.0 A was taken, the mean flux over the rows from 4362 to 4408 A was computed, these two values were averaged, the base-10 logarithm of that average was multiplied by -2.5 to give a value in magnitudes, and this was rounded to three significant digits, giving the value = -5.86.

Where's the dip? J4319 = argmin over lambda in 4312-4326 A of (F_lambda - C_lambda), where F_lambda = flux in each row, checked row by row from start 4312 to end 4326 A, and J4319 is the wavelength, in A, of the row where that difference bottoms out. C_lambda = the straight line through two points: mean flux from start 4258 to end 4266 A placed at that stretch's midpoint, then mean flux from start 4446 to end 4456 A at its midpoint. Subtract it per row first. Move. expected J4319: 4313.0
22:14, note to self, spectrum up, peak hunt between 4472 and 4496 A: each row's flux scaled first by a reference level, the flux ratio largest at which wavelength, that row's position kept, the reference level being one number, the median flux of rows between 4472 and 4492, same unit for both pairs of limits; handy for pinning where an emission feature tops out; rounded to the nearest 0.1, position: 4477.0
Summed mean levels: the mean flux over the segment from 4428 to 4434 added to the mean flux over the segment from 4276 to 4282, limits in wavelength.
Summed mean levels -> 422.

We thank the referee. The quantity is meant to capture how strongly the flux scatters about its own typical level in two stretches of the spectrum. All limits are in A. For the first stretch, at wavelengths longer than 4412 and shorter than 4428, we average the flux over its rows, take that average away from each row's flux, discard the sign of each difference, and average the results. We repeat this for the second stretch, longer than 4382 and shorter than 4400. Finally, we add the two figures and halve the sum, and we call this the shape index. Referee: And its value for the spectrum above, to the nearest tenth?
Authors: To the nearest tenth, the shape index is 15.0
